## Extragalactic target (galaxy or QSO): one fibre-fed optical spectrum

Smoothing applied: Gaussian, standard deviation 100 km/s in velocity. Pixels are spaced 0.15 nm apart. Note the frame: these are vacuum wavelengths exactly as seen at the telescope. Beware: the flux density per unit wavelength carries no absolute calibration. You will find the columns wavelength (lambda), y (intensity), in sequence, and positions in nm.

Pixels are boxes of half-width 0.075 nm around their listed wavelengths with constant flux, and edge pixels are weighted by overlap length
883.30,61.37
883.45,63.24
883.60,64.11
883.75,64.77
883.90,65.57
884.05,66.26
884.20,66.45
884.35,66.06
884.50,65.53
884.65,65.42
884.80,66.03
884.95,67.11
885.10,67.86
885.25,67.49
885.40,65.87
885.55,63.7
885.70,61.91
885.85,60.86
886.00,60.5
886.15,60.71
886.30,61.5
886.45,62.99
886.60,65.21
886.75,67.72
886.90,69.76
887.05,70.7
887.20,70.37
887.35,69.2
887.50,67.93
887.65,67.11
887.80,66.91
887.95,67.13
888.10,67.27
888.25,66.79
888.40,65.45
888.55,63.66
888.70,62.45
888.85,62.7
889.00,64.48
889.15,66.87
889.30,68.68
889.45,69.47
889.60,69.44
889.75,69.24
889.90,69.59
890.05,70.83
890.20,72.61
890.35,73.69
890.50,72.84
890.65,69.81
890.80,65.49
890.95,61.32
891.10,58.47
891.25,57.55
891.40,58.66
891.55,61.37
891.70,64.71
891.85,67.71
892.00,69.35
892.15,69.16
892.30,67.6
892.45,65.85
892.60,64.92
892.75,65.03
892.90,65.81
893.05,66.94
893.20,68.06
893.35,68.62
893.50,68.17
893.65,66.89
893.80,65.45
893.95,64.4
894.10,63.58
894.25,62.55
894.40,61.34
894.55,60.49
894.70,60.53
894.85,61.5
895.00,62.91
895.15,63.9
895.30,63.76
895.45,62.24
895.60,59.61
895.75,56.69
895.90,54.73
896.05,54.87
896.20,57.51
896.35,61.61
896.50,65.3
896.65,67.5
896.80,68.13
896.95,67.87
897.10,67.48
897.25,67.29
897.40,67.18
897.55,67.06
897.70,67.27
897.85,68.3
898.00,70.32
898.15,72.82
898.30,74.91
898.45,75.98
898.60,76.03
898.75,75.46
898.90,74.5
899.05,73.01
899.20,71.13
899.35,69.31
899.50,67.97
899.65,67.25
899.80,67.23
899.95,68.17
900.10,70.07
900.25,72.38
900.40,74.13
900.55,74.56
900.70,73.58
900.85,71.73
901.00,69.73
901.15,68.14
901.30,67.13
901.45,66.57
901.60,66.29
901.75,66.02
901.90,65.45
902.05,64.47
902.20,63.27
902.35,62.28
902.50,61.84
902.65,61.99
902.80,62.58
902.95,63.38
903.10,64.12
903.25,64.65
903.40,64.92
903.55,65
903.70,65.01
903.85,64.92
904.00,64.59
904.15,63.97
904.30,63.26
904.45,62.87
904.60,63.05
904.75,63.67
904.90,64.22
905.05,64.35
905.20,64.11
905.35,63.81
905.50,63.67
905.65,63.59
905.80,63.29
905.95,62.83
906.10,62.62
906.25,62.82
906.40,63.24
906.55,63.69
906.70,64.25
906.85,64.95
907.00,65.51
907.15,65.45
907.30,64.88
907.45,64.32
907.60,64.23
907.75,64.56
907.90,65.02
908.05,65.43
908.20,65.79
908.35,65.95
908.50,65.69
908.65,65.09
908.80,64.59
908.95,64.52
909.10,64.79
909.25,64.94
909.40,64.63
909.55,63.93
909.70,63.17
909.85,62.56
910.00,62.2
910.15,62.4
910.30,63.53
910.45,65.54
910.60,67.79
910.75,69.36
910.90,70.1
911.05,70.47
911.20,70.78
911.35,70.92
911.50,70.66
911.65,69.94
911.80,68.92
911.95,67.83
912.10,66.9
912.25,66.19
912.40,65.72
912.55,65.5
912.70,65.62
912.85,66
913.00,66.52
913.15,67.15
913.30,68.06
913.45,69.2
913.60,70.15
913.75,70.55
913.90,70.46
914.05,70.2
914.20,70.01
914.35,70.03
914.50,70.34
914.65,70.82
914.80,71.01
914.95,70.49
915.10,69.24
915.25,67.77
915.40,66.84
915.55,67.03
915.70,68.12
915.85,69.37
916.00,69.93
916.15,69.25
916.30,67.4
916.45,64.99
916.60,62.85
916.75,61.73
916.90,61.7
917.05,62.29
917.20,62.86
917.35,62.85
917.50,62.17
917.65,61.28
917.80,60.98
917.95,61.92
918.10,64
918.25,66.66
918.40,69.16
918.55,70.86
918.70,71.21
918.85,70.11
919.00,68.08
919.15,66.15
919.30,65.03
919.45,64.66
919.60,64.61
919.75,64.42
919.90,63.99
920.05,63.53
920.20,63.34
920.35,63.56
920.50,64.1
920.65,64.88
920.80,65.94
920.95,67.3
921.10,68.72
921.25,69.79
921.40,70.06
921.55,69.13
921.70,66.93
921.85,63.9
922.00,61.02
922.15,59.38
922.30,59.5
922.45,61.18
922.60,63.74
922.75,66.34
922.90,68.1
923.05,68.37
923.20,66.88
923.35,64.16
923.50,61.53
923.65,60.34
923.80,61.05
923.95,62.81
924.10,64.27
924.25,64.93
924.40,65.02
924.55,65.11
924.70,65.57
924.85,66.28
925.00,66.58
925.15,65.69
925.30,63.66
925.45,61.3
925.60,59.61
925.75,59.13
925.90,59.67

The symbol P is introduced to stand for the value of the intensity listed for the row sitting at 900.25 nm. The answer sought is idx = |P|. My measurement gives 72.4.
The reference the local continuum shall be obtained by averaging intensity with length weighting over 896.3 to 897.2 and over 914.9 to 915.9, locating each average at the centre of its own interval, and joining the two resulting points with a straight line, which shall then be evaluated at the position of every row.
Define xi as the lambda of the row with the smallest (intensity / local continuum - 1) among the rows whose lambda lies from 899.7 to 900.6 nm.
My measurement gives 899.80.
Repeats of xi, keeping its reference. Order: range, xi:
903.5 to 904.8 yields 904.45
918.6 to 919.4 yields 919.30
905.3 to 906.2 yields 906.10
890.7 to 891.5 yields 891.25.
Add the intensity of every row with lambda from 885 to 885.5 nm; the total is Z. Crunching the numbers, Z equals 201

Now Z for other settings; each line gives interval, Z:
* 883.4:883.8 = 192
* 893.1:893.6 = 205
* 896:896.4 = 174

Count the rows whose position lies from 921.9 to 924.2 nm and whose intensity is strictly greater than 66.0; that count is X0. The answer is 4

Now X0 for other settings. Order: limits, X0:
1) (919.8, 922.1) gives 6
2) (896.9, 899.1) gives 15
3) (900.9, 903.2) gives 6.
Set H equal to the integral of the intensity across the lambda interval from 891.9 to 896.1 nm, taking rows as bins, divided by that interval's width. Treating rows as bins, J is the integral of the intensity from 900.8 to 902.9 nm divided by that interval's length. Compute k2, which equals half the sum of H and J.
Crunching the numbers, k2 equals 64.6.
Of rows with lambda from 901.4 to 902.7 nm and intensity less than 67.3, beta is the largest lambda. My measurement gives 902.65 nm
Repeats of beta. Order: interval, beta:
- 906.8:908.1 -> 908.05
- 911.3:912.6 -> 912.55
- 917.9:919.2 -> 919.15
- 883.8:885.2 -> 884.95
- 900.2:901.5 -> 901.45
